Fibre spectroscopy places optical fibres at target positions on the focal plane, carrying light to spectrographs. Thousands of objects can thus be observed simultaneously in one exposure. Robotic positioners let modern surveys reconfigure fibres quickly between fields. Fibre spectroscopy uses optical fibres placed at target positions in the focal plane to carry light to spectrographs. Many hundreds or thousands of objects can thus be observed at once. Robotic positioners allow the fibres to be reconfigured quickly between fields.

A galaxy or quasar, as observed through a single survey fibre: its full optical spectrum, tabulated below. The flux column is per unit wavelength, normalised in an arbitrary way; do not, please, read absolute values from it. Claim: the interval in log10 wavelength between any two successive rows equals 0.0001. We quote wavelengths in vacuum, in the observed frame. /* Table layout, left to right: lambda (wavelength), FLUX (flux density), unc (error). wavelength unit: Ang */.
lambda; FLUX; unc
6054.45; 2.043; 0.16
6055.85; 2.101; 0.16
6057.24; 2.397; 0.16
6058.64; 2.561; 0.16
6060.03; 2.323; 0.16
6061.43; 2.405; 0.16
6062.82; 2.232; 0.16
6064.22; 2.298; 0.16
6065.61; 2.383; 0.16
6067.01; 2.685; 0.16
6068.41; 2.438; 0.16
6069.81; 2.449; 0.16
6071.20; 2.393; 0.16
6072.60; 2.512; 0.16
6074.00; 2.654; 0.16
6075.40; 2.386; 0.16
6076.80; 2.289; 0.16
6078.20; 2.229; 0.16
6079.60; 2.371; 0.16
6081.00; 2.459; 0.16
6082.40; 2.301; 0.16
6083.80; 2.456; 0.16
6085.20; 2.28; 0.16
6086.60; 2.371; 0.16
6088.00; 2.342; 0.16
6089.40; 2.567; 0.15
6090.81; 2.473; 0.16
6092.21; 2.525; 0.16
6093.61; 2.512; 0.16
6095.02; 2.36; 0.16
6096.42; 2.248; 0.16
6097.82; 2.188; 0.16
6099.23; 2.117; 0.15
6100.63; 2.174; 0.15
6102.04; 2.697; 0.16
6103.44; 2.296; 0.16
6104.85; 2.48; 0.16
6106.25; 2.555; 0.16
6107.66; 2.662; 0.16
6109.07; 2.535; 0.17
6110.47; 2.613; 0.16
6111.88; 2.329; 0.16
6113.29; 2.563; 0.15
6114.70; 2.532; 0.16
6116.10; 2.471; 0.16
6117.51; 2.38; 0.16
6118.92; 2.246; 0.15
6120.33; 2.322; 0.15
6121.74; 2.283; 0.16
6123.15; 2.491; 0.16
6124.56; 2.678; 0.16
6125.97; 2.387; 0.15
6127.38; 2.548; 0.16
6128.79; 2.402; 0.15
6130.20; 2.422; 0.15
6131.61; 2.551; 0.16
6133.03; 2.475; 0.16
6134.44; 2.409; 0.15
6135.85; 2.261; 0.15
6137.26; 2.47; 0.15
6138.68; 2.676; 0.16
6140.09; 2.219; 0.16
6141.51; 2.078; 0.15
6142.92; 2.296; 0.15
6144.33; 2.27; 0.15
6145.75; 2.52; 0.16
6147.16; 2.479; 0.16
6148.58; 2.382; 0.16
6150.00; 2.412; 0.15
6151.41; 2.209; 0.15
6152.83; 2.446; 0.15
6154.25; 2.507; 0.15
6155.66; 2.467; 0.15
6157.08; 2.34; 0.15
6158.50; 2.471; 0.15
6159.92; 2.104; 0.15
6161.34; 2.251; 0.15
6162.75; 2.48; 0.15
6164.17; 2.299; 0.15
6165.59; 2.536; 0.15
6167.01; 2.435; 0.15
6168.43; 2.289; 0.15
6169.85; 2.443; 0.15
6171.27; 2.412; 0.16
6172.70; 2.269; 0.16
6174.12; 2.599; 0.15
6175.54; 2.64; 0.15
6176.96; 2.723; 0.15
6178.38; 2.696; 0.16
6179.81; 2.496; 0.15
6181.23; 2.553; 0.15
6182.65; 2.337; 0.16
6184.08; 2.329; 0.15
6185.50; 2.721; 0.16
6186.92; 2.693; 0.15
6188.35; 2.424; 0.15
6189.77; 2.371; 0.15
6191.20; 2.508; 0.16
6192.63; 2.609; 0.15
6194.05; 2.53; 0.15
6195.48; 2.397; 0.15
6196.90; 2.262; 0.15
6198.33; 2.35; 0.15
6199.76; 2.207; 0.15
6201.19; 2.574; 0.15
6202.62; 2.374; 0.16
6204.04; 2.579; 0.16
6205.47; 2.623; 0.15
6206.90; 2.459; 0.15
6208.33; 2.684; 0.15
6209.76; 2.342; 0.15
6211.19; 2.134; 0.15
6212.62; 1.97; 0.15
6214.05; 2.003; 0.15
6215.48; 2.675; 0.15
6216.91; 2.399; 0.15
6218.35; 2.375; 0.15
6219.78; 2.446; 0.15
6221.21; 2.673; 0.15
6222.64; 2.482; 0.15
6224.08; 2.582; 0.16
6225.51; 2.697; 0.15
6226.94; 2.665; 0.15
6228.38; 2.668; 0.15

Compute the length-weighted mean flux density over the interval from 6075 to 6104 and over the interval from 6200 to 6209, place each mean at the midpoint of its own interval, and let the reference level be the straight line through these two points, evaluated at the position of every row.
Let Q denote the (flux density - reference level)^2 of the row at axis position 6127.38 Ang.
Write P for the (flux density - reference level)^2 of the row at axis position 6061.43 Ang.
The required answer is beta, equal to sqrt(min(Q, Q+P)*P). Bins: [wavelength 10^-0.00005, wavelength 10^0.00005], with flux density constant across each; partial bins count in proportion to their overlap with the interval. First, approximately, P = 0.007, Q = 0.017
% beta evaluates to 0.011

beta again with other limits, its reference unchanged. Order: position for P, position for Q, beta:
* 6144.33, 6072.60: 0.030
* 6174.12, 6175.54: 0.017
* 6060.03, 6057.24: 0.000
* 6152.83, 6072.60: 0.002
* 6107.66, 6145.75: 0.020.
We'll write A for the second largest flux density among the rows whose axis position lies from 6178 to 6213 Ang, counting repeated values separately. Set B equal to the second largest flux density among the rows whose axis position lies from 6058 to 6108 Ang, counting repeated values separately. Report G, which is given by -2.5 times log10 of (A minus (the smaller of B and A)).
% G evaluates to 4.9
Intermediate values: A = 2.696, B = 2.685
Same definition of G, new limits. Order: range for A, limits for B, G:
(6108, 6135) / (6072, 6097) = 3.3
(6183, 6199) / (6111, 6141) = 4.4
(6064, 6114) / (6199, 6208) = 2.4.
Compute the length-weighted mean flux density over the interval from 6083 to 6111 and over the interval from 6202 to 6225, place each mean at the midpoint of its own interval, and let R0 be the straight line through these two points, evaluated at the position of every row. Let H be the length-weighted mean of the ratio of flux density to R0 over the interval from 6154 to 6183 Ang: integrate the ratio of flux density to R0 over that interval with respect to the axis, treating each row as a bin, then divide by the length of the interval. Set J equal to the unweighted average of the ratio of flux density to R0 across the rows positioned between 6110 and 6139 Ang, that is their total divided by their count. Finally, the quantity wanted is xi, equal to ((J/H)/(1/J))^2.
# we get 1.03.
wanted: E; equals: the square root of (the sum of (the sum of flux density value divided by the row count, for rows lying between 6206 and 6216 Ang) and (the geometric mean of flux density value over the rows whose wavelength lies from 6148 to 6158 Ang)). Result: 2.17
